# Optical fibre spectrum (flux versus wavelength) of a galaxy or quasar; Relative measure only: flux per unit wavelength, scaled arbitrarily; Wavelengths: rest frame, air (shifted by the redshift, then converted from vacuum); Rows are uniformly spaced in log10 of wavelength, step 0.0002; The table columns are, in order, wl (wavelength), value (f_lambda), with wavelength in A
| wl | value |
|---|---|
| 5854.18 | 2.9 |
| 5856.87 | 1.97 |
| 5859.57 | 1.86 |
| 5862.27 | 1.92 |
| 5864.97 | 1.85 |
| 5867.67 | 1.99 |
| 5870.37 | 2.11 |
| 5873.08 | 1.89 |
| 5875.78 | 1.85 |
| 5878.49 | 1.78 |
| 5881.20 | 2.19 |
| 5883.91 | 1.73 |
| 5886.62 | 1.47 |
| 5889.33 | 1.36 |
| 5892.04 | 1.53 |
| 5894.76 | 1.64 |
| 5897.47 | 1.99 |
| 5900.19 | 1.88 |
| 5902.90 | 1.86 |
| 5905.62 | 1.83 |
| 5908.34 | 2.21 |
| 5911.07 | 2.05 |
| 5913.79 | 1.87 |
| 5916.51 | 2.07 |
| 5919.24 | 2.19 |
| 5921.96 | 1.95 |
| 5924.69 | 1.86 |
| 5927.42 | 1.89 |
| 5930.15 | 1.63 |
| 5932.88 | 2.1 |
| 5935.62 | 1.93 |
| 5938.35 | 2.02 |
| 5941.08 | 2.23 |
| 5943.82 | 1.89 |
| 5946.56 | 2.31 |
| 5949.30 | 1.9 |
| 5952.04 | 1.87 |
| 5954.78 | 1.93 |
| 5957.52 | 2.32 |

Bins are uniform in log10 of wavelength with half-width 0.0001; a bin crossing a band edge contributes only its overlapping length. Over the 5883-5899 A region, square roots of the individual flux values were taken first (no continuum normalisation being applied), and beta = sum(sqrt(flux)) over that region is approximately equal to 7.62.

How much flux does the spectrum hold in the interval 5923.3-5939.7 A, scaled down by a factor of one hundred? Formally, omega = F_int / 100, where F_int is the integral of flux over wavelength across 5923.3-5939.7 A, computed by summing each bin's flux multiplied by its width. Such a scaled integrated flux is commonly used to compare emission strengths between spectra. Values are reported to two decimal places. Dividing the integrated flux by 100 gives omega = 0.31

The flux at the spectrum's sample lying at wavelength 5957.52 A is 2.32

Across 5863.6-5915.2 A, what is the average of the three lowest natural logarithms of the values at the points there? 0.37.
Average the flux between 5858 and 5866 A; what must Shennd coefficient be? 1.88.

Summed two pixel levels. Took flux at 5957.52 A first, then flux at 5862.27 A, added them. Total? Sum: 4.24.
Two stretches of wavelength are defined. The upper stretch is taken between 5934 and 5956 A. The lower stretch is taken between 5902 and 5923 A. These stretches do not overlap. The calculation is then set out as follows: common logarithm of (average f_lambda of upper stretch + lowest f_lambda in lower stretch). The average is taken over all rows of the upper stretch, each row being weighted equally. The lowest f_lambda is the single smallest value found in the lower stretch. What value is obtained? 0.584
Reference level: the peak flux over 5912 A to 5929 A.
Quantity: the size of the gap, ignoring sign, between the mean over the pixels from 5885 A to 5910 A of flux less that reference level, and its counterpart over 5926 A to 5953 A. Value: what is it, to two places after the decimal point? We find 0.22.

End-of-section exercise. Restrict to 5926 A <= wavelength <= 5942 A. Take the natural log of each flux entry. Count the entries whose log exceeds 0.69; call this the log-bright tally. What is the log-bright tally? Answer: 3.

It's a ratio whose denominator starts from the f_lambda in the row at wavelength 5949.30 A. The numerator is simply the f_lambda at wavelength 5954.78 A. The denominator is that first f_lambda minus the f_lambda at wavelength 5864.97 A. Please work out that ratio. 39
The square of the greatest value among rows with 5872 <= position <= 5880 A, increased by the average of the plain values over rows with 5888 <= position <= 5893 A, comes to 5.0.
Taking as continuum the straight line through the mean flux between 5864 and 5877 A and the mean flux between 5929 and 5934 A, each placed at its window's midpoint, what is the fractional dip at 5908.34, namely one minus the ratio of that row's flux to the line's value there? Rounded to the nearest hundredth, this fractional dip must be -0.17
